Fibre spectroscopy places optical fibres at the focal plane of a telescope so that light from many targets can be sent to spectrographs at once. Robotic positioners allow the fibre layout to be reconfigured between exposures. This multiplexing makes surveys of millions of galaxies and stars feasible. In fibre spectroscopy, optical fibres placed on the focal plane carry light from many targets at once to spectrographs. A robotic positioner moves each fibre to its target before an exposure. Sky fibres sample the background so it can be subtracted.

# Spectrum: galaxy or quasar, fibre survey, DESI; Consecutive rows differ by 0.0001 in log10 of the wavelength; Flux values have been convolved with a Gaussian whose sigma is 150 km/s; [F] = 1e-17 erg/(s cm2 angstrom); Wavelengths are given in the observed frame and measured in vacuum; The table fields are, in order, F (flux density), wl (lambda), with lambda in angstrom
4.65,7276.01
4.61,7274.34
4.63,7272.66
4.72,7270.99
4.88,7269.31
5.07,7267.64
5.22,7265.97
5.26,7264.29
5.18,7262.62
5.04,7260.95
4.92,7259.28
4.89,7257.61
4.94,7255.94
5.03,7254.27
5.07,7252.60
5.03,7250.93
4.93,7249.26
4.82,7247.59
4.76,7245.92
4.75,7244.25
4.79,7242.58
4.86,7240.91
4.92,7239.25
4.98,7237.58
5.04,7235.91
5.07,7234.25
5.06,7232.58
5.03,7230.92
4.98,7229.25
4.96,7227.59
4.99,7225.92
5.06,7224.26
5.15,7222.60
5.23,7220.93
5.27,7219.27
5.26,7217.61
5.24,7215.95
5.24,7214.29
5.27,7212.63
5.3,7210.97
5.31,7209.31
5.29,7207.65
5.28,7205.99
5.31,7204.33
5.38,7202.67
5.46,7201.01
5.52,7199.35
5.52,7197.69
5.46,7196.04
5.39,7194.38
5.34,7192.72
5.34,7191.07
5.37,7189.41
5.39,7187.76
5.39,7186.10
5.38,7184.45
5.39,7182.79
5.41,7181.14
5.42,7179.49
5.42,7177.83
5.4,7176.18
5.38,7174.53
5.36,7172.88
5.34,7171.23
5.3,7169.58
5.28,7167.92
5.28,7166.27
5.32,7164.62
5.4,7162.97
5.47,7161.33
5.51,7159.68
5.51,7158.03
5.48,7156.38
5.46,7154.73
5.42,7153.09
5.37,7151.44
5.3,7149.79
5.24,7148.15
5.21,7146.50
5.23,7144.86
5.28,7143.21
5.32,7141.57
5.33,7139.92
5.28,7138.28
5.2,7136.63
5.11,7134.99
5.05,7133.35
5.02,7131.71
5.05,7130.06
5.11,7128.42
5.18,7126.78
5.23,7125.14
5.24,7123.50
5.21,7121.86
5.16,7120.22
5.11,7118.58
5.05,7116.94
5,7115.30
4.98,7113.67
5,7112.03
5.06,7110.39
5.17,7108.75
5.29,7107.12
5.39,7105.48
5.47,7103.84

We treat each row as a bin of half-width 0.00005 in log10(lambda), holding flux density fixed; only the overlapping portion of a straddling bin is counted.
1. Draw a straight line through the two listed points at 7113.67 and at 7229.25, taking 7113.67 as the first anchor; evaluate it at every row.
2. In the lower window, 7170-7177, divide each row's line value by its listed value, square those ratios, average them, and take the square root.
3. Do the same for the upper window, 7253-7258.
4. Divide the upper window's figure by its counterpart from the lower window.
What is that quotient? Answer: 1.08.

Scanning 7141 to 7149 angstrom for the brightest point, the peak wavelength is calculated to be 7141.57 angstrom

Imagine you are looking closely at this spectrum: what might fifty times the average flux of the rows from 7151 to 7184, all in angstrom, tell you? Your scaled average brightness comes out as 270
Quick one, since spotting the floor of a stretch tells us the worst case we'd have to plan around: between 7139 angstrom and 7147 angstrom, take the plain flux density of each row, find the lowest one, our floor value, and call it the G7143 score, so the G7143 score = 5.21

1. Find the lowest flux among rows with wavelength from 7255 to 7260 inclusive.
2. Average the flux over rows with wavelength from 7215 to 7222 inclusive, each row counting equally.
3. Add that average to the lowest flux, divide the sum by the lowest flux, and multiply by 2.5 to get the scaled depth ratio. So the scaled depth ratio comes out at 5.18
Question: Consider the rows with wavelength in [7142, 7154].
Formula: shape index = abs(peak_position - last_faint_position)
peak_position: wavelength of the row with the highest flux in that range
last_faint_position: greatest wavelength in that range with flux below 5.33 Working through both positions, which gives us 3.3 angstrom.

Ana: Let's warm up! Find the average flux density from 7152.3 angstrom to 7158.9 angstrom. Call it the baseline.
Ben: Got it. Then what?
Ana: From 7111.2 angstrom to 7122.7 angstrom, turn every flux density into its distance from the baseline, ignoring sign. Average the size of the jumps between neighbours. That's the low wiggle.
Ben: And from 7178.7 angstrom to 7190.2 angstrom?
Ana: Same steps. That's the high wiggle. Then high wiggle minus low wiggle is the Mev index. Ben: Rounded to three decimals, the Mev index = -0.030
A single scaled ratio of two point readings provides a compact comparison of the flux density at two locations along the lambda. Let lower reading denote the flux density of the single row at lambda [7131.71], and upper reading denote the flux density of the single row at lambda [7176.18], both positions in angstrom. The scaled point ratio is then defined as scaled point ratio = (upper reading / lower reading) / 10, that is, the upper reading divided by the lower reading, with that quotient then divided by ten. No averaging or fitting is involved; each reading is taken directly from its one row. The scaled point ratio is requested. 0.108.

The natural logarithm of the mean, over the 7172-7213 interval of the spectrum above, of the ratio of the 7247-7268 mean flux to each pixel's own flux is -0.07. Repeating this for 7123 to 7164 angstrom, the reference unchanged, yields -0.05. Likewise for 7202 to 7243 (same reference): -0.02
